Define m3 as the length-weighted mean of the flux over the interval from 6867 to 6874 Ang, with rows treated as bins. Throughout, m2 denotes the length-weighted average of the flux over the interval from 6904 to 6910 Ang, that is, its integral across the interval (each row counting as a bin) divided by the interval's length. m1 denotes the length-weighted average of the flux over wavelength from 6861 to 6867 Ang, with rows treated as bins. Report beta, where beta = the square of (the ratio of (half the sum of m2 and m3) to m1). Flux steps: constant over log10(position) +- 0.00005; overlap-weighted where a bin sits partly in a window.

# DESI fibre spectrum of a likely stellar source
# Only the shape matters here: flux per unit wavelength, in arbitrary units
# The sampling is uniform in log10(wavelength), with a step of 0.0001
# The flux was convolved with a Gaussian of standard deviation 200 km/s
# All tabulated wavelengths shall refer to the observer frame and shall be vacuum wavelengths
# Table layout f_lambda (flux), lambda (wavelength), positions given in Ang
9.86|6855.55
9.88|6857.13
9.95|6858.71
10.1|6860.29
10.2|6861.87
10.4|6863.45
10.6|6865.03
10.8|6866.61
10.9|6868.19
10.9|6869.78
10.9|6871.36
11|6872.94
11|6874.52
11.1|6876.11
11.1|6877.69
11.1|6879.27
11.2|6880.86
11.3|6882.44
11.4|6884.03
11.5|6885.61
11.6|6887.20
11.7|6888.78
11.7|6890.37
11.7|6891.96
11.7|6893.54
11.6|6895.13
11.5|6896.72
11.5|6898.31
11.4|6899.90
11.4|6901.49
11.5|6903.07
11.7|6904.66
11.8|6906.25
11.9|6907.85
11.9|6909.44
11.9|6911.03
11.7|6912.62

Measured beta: 1.18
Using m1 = 10.5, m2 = 11.8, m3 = 10.9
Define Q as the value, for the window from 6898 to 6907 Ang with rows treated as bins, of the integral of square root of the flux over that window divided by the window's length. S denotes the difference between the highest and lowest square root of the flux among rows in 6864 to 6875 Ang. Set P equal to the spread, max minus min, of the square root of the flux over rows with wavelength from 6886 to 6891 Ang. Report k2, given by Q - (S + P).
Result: 3.326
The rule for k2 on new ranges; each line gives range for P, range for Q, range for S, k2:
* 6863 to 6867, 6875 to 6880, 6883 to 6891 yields 3.225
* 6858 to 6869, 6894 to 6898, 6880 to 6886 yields 3.202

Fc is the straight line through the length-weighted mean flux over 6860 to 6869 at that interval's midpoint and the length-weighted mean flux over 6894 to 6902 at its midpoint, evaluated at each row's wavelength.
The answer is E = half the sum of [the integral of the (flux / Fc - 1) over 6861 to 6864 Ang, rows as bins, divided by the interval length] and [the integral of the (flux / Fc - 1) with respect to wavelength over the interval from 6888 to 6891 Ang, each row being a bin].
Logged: 0.054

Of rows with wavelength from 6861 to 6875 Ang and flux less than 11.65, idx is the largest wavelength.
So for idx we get 6874.52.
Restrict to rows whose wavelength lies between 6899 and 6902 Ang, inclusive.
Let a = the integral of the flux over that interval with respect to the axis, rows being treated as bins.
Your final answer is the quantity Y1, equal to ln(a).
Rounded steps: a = 34.2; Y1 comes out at 3.532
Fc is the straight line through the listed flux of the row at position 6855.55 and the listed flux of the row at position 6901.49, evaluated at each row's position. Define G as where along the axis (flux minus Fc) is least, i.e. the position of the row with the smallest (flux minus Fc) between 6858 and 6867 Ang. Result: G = 6858.71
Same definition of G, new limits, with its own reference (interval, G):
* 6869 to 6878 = 6877.69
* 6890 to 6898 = 6896.72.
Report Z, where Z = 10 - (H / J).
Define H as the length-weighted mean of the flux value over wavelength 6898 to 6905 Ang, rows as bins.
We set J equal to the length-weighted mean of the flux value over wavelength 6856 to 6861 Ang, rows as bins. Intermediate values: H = 11.5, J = 10.0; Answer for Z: 8.85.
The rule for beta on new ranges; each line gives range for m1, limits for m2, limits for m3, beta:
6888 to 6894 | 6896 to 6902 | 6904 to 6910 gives 0.99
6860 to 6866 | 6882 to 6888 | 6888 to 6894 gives 1.25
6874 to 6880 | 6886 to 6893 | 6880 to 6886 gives 1.08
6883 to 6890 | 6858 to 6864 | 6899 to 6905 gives 0.88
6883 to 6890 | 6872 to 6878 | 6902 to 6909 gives 0.97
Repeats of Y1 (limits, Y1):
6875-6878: 3.503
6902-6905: 3.550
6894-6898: 3.832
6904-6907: 3.563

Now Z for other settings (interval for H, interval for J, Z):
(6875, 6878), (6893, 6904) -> 9.04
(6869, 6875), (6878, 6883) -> 9.02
